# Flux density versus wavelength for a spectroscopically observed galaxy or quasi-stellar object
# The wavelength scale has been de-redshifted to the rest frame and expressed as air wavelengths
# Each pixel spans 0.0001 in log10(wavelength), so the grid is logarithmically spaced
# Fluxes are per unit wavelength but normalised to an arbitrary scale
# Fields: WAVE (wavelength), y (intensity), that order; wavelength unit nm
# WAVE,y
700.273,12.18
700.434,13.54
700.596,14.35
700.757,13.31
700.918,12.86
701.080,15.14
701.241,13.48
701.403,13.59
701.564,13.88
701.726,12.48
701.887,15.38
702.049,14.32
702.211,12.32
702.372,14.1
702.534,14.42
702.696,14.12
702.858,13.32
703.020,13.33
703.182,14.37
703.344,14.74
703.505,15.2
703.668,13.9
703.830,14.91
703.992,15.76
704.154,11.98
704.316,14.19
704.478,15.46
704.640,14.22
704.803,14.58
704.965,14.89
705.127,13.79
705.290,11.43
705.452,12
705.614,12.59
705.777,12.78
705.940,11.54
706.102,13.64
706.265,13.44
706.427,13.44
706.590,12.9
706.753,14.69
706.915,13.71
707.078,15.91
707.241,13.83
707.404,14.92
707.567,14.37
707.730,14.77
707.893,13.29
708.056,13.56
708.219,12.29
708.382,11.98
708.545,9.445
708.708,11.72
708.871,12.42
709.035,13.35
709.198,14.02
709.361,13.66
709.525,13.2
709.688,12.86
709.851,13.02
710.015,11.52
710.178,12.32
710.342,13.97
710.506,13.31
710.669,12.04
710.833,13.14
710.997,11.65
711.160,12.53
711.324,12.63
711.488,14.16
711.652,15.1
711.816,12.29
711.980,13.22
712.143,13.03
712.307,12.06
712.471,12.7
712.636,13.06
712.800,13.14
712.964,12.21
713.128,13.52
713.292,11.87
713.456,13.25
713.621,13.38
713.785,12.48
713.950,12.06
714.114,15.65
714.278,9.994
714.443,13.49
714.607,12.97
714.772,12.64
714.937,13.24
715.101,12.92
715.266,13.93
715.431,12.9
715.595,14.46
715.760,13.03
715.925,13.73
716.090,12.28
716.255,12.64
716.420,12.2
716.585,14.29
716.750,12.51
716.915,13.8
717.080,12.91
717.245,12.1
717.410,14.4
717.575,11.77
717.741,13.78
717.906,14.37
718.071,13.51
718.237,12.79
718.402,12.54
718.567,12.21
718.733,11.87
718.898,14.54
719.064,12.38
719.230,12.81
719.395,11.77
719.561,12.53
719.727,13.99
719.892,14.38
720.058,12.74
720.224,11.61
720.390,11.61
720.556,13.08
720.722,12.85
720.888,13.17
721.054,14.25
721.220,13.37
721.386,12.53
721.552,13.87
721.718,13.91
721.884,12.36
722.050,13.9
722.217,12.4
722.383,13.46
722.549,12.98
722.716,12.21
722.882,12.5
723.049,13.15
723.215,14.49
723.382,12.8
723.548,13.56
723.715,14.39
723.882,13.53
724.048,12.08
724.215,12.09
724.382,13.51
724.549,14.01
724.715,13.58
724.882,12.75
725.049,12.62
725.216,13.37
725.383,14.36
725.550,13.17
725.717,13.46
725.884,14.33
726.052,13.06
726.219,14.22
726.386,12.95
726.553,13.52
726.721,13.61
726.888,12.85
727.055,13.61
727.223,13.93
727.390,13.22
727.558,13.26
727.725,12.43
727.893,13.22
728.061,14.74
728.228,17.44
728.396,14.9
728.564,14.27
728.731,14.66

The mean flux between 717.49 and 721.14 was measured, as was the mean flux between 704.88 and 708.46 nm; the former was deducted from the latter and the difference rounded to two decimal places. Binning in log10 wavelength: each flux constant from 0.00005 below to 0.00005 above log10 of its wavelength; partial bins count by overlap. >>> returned 0.51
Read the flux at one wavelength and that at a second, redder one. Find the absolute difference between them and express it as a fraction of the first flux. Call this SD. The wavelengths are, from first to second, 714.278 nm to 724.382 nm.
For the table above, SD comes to 0.35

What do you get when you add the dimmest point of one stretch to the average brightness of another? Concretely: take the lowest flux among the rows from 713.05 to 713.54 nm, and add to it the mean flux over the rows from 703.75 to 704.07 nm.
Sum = 27.2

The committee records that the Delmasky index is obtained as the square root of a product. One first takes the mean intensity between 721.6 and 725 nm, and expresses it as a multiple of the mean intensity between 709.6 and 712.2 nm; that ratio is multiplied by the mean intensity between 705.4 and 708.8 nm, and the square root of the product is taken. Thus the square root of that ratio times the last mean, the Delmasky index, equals 3.67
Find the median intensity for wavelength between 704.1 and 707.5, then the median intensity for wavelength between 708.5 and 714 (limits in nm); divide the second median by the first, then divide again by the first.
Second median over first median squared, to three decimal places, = 0.069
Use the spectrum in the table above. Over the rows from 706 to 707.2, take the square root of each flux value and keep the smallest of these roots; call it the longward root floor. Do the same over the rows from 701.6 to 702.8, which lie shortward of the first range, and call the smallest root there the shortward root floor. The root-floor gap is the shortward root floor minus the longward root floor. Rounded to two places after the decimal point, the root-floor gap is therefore -0.08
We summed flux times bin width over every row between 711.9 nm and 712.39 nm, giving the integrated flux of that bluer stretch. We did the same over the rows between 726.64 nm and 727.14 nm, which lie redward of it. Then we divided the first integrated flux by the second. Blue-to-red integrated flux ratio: 0.94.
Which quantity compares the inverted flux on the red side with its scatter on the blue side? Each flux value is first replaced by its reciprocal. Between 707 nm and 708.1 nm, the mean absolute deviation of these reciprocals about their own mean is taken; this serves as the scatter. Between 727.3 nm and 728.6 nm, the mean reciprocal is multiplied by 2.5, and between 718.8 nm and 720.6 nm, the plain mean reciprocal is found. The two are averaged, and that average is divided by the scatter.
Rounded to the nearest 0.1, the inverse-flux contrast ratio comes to 37.5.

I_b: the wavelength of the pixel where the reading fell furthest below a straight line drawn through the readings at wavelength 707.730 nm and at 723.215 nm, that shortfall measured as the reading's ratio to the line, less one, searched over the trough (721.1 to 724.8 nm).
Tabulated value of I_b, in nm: 724.048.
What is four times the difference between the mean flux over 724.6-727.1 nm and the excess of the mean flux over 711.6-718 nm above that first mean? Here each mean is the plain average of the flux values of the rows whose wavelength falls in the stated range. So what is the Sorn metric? 55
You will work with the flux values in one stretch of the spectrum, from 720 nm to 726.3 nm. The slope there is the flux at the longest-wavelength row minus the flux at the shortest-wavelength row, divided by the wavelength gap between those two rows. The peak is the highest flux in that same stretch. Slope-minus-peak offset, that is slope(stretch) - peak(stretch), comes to -14.2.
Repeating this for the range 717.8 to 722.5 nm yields -14.7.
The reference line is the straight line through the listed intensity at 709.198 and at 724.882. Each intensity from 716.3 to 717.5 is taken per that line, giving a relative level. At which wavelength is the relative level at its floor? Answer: 717.245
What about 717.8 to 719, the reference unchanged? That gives 718.733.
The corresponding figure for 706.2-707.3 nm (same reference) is 706.590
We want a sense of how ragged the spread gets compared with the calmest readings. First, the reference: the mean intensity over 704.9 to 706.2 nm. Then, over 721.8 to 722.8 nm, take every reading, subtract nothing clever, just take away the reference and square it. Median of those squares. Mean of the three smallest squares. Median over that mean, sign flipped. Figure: -2.1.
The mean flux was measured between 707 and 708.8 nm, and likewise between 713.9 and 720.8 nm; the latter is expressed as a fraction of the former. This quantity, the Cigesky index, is 0.98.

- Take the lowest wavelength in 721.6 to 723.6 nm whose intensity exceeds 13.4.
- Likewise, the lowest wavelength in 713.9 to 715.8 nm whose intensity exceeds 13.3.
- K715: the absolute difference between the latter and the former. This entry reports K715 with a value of 7.60 nm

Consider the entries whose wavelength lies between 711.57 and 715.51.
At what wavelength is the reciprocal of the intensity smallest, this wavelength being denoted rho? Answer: 714.114 nm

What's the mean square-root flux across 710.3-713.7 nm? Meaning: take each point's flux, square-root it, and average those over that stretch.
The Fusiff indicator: 3.60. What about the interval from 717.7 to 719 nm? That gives 3.63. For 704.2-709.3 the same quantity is 3.65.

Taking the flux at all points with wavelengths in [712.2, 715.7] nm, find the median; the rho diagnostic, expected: 12.97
